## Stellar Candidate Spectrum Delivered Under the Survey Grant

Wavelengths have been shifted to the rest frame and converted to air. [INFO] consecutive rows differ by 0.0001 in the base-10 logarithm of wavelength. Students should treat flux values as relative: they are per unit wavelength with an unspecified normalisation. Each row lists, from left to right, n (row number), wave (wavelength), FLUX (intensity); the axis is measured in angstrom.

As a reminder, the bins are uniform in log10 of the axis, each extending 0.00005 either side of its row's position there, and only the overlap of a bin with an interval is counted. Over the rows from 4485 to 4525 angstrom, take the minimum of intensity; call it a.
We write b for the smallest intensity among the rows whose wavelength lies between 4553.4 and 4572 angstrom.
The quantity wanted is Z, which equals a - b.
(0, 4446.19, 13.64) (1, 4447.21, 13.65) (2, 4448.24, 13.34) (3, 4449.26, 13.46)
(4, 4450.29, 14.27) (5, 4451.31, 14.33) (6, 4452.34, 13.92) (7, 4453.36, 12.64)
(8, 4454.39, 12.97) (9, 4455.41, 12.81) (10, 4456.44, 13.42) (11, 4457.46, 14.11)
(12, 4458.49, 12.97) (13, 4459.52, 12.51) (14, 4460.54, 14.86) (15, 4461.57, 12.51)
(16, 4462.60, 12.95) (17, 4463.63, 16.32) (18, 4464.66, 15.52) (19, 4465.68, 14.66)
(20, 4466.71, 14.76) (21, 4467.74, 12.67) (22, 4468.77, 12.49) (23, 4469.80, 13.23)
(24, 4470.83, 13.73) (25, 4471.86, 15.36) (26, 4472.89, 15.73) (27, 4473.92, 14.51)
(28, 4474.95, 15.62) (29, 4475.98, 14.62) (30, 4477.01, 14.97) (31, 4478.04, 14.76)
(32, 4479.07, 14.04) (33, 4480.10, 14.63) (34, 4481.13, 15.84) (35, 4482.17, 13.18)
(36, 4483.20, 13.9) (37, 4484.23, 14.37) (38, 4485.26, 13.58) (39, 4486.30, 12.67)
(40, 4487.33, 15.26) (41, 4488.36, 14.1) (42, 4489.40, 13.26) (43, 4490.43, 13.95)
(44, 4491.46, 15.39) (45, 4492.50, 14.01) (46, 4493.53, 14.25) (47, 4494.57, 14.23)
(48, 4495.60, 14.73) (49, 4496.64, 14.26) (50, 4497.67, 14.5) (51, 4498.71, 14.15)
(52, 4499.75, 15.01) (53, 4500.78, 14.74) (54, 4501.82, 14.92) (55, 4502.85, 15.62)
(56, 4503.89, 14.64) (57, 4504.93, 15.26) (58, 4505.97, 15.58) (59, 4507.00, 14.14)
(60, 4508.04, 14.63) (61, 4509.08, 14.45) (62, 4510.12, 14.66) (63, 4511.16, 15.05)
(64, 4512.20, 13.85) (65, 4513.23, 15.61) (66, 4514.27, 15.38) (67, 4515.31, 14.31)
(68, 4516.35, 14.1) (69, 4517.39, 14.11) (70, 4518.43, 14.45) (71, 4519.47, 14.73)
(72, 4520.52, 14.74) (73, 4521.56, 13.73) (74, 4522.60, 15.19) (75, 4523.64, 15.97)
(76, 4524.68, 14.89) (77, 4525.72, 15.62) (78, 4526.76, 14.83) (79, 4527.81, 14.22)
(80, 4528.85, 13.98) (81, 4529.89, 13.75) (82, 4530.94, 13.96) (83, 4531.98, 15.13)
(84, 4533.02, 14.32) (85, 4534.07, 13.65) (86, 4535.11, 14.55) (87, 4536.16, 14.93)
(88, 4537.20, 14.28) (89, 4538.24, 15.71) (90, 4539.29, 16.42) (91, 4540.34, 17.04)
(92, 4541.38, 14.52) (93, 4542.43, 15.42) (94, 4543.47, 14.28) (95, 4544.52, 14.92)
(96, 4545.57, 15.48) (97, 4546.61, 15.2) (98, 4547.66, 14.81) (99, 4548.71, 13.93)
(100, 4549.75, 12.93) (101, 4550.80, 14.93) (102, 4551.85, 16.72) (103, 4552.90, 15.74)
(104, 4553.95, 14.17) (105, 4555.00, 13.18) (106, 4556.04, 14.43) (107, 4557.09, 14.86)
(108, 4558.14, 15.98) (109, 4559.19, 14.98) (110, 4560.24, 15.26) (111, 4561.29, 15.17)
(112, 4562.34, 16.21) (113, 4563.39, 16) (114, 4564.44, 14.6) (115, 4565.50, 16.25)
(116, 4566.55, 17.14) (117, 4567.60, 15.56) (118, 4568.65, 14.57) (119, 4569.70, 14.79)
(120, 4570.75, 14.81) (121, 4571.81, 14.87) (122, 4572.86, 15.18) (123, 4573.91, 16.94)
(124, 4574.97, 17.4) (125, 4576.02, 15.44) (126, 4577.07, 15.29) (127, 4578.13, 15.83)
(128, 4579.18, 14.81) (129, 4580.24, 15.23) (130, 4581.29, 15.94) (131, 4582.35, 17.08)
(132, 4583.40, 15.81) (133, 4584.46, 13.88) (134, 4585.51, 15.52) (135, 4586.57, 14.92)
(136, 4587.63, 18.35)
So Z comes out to -0.5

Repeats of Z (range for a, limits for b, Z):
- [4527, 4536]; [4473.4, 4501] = 1.0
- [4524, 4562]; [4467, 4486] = 0.4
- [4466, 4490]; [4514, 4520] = -1.6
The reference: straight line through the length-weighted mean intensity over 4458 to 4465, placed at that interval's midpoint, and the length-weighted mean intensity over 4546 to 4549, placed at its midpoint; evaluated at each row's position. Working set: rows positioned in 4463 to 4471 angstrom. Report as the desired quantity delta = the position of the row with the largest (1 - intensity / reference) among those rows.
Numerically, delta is 4468.77 angstrom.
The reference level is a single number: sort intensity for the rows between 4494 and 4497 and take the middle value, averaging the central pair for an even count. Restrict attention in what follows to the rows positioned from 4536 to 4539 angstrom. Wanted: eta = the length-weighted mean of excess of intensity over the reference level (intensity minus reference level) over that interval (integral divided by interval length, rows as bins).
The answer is 0.8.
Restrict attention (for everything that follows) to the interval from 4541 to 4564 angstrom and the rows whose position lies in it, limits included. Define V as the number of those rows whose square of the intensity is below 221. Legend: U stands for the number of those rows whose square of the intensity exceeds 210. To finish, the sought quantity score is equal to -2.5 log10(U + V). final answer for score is -3.49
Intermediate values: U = 16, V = 9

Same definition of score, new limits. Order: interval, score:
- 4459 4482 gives -3.66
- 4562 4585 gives -3.58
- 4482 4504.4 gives -3.54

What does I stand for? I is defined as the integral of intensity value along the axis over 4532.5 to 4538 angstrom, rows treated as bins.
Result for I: 79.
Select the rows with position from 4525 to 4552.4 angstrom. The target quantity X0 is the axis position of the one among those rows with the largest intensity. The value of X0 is 4540.34 angstrom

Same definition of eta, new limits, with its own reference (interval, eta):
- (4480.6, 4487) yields -0.3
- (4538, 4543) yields 1.6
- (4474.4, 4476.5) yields 0.8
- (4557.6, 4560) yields 1.2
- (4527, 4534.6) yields -0.1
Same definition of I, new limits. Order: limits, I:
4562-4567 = 80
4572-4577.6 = 90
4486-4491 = 70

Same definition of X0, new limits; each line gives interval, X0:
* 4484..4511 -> 4502.85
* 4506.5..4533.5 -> 4523.64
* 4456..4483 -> 4463.63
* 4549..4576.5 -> 4574.97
